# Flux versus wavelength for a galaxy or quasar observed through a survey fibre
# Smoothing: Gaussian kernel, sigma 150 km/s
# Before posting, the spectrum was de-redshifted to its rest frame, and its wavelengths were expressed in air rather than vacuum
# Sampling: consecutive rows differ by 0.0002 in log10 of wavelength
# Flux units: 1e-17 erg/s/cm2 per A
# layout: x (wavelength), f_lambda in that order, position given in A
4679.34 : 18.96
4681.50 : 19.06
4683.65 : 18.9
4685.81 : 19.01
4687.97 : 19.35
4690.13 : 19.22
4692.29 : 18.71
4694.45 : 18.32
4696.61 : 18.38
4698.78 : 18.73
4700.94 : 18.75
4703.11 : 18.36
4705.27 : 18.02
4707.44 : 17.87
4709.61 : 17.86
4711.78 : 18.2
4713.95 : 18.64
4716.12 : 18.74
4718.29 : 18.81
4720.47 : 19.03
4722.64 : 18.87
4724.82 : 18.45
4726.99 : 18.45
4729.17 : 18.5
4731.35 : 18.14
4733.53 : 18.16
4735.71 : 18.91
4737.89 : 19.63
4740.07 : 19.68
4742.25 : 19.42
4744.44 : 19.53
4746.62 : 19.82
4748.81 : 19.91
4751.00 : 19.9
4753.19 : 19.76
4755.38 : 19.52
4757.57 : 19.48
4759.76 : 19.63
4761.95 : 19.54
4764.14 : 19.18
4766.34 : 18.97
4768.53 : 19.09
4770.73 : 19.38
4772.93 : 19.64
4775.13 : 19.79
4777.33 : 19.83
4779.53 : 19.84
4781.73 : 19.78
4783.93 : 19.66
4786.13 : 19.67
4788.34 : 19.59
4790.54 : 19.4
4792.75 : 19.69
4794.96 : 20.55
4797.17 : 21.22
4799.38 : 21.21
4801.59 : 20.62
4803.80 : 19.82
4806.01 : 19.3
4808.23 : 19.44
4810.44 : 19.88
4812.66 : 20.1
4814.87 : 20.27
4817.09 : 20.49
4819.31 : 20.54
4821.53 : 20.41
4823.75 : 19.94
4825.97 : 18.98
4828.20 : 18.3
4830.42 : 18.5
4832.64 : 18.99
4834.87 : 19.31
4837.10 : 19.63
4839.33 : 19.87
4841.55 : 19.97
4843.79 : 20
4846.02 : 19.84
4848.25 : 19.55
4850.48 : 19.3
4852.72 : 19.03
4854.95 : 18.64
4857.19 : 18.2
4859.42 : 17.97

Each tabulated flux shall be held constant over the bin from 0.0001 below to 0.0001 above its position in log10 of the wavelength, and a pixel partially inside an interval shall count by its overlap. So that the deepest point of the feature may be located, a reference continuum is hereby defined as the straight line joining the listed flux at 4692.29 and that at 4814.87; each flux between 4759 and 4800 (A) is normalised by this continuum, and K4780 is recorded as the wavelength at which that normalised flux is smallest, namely 4766.34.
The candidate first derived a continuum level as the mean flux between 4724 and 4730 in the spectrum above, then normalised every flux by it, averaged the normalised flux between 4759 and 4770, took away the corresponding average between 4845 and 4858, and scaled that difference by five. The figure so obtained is 0.05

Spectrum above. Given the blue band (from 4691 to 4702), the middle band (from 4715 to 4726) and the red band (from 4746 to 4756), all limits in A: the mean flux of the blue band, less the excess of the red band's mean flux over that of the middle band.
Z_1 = 17.6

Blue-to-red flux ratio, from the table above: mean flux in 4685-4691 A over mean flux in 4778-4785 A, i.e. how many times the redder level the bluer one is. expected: 0.97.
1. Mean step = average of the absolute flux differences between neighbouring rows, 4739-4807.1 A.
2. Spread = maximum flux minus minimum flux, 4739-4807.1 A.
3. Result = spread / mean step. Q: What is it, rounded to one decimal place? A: 9.6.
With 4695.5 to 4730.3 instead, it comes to 5.7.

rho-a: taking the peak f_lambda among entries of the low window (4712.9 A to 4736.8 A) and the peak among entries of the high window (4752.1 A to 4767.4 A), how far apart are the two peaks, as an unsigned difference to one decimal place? 0.7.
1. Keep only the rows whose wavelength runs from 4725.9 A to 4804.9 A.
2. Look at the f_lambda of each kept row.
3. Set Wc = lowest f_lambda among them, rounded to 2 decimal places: 18.14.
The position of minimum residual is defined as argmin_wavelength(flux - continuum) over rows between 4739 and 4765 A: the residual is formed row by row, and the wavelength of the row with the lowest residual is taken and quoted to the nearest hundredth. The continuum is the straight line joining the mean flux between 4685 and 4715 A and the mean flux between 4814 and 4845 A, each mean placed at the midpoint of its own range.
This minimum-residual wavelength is 4764.14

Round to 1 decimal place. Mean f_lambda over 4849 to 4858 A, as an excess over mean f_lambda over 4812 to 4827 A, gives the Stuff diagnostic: -1.3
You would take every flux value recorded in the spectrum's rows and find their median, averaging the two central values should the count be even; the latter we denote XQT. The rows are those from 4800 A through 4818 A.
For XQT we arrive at 20.0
